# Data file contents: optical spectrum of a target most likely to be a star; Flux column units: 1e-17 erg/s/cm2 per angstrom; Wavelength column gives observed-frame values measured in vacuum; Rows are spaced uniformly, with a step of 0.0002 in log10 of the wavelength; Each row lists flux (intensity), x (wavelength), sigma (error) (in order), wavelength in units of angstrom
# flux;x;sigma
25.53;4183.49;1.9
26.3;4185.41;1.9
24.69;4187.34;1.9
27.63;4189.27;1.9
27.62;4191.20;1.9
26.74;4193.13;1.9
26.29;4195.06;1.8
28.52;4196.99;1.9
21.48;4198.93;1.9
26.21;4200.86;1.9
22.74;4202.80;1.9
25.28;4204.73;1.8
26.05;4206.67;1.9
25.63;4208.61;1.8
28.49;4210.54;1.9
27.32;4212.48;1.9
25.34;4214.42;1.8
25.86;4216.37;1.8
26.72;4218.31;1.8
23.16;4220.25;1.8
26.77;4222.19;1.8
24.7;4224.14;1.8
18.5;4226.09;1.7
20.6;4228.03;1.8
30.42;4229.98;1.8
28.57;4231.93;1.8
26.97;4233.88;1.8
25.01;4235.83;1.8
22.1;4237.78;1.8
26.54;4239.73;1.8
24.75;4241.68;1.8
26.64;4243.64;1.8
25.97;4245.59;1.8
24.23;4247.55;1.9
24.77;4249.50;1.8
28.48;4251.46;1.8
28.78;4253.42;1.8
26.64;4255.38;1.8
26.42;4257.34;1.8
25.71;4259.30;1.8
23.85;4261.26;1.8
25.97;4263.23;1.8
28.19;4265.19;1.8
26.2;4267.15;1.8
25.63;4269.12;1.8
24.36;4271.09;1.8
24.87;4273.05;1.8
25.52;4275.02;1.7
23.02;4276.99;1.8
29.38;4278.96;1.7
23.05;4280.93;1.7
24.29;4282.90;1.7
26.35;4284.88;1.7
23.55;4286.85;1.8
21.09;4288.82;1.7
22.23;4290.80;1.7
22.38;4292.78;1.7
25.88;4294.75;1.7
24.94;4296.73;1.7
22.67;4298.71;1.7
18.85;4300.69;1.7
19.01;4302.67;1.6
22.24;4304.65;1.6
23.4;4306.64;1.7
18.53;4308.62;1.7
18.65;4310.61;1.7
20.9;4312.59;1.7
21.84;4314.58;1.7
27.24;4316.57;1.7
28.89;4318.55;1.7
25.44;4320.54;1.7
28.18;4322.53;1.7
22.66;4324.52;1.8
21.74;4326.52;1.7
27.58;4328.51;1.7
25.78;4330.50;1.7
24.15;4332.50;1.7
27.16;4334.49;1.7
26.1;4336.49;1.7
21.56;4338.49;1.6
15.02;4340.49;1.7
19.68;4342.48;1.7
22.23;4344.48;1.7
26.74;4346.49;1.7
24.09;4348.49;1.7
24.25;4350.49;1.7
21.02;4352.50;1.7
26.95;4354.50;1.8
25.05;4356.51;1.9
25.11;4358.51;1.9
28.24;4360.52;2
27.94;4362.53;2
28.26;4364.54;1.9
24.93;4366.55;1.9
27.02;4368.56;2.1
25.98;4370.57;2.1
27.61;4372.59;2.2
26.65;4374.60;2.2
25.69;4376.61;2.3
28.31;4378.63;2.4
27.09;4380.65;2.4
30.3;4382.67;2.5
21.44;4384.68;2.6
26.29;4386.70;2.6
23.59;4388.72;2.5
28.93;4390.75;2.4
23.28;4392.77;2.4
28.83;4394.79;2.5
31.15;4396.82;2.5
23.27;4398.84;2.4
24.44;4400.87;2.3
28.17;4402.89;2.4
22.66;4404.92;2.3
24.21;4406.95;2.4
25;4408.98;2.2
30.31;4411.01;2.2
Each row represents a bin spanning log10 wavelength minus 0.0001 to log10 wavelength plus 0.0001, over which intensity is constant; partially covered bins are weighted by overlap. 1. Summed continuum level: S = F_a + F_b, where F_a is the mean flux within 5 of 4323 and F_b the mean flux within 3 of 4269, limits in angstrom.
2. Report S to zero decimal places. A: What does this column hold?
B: 51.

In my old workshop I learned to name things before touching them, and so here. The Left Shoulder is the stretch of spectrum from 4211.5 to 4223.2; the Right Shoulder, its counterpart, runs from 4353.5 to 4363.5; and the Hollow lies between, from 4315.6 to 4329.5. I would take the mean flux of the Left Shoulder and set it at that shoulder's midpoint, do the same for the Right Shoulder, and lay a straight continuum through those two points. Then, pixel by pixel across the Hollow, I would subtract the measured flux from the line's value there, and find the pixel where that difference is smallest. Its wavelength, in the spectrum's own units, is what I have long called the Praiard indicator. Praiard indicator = 4318.55 angstrom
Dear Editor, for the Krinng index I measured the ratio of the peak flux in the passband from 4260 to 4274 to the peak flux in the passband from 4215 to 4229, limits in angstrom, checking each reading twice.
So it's 1.05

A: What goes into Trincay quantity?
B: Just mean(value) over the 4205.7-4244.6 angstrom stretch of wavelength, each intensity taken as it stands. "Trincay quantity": 25.5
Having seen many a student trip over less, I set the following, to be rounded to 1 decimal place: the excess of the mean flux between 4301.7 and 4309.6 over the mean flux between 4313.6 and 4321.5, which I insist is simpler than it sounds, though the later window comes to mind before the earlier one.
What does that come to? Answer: -5.1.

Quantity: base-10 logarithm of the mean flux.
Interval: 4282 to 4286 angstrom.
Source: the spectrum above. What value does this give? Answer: 1.40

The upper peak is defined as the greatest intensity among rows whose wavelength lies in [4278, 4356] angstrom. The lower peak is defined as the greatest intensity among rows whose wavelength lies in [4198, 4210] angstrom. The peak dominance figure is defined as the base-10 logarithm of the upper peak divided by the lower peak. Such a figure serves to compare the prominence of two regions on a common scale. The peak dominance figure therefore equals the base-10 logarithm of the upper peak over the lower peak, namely 0.05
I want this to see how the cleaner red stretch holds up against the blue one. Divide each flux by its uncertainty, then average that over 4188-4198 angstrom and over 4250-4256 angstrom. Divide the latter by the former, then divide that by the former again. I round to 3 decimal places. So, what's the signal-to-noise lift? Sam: 0.073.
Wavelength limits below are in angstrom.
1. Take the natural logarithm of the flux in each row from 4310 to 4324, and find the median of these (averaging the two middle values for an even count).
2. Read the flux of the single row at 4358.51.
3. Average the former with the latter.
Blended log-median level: 14.2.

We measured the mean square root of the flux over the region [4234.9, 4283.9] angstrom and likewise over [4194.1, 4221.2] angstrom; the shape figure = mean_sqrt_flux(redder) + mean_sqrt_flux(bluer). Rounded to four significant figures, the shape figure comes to 10.12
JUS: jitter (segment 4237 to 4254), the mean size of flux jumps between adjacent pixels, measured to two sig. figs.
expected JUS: 1.9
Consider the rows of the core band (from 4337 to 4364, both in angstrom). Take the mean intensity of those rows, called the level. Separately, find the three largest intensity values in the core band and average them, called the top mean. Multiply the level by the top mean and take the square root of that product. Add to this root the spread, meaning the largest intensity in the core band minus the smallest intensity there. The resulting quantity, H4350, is 39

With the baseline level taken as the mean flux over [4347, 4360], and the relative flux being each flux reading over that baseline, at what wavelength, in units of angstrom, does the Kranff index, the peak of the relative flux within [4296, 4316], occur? 4296.73 angstrom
